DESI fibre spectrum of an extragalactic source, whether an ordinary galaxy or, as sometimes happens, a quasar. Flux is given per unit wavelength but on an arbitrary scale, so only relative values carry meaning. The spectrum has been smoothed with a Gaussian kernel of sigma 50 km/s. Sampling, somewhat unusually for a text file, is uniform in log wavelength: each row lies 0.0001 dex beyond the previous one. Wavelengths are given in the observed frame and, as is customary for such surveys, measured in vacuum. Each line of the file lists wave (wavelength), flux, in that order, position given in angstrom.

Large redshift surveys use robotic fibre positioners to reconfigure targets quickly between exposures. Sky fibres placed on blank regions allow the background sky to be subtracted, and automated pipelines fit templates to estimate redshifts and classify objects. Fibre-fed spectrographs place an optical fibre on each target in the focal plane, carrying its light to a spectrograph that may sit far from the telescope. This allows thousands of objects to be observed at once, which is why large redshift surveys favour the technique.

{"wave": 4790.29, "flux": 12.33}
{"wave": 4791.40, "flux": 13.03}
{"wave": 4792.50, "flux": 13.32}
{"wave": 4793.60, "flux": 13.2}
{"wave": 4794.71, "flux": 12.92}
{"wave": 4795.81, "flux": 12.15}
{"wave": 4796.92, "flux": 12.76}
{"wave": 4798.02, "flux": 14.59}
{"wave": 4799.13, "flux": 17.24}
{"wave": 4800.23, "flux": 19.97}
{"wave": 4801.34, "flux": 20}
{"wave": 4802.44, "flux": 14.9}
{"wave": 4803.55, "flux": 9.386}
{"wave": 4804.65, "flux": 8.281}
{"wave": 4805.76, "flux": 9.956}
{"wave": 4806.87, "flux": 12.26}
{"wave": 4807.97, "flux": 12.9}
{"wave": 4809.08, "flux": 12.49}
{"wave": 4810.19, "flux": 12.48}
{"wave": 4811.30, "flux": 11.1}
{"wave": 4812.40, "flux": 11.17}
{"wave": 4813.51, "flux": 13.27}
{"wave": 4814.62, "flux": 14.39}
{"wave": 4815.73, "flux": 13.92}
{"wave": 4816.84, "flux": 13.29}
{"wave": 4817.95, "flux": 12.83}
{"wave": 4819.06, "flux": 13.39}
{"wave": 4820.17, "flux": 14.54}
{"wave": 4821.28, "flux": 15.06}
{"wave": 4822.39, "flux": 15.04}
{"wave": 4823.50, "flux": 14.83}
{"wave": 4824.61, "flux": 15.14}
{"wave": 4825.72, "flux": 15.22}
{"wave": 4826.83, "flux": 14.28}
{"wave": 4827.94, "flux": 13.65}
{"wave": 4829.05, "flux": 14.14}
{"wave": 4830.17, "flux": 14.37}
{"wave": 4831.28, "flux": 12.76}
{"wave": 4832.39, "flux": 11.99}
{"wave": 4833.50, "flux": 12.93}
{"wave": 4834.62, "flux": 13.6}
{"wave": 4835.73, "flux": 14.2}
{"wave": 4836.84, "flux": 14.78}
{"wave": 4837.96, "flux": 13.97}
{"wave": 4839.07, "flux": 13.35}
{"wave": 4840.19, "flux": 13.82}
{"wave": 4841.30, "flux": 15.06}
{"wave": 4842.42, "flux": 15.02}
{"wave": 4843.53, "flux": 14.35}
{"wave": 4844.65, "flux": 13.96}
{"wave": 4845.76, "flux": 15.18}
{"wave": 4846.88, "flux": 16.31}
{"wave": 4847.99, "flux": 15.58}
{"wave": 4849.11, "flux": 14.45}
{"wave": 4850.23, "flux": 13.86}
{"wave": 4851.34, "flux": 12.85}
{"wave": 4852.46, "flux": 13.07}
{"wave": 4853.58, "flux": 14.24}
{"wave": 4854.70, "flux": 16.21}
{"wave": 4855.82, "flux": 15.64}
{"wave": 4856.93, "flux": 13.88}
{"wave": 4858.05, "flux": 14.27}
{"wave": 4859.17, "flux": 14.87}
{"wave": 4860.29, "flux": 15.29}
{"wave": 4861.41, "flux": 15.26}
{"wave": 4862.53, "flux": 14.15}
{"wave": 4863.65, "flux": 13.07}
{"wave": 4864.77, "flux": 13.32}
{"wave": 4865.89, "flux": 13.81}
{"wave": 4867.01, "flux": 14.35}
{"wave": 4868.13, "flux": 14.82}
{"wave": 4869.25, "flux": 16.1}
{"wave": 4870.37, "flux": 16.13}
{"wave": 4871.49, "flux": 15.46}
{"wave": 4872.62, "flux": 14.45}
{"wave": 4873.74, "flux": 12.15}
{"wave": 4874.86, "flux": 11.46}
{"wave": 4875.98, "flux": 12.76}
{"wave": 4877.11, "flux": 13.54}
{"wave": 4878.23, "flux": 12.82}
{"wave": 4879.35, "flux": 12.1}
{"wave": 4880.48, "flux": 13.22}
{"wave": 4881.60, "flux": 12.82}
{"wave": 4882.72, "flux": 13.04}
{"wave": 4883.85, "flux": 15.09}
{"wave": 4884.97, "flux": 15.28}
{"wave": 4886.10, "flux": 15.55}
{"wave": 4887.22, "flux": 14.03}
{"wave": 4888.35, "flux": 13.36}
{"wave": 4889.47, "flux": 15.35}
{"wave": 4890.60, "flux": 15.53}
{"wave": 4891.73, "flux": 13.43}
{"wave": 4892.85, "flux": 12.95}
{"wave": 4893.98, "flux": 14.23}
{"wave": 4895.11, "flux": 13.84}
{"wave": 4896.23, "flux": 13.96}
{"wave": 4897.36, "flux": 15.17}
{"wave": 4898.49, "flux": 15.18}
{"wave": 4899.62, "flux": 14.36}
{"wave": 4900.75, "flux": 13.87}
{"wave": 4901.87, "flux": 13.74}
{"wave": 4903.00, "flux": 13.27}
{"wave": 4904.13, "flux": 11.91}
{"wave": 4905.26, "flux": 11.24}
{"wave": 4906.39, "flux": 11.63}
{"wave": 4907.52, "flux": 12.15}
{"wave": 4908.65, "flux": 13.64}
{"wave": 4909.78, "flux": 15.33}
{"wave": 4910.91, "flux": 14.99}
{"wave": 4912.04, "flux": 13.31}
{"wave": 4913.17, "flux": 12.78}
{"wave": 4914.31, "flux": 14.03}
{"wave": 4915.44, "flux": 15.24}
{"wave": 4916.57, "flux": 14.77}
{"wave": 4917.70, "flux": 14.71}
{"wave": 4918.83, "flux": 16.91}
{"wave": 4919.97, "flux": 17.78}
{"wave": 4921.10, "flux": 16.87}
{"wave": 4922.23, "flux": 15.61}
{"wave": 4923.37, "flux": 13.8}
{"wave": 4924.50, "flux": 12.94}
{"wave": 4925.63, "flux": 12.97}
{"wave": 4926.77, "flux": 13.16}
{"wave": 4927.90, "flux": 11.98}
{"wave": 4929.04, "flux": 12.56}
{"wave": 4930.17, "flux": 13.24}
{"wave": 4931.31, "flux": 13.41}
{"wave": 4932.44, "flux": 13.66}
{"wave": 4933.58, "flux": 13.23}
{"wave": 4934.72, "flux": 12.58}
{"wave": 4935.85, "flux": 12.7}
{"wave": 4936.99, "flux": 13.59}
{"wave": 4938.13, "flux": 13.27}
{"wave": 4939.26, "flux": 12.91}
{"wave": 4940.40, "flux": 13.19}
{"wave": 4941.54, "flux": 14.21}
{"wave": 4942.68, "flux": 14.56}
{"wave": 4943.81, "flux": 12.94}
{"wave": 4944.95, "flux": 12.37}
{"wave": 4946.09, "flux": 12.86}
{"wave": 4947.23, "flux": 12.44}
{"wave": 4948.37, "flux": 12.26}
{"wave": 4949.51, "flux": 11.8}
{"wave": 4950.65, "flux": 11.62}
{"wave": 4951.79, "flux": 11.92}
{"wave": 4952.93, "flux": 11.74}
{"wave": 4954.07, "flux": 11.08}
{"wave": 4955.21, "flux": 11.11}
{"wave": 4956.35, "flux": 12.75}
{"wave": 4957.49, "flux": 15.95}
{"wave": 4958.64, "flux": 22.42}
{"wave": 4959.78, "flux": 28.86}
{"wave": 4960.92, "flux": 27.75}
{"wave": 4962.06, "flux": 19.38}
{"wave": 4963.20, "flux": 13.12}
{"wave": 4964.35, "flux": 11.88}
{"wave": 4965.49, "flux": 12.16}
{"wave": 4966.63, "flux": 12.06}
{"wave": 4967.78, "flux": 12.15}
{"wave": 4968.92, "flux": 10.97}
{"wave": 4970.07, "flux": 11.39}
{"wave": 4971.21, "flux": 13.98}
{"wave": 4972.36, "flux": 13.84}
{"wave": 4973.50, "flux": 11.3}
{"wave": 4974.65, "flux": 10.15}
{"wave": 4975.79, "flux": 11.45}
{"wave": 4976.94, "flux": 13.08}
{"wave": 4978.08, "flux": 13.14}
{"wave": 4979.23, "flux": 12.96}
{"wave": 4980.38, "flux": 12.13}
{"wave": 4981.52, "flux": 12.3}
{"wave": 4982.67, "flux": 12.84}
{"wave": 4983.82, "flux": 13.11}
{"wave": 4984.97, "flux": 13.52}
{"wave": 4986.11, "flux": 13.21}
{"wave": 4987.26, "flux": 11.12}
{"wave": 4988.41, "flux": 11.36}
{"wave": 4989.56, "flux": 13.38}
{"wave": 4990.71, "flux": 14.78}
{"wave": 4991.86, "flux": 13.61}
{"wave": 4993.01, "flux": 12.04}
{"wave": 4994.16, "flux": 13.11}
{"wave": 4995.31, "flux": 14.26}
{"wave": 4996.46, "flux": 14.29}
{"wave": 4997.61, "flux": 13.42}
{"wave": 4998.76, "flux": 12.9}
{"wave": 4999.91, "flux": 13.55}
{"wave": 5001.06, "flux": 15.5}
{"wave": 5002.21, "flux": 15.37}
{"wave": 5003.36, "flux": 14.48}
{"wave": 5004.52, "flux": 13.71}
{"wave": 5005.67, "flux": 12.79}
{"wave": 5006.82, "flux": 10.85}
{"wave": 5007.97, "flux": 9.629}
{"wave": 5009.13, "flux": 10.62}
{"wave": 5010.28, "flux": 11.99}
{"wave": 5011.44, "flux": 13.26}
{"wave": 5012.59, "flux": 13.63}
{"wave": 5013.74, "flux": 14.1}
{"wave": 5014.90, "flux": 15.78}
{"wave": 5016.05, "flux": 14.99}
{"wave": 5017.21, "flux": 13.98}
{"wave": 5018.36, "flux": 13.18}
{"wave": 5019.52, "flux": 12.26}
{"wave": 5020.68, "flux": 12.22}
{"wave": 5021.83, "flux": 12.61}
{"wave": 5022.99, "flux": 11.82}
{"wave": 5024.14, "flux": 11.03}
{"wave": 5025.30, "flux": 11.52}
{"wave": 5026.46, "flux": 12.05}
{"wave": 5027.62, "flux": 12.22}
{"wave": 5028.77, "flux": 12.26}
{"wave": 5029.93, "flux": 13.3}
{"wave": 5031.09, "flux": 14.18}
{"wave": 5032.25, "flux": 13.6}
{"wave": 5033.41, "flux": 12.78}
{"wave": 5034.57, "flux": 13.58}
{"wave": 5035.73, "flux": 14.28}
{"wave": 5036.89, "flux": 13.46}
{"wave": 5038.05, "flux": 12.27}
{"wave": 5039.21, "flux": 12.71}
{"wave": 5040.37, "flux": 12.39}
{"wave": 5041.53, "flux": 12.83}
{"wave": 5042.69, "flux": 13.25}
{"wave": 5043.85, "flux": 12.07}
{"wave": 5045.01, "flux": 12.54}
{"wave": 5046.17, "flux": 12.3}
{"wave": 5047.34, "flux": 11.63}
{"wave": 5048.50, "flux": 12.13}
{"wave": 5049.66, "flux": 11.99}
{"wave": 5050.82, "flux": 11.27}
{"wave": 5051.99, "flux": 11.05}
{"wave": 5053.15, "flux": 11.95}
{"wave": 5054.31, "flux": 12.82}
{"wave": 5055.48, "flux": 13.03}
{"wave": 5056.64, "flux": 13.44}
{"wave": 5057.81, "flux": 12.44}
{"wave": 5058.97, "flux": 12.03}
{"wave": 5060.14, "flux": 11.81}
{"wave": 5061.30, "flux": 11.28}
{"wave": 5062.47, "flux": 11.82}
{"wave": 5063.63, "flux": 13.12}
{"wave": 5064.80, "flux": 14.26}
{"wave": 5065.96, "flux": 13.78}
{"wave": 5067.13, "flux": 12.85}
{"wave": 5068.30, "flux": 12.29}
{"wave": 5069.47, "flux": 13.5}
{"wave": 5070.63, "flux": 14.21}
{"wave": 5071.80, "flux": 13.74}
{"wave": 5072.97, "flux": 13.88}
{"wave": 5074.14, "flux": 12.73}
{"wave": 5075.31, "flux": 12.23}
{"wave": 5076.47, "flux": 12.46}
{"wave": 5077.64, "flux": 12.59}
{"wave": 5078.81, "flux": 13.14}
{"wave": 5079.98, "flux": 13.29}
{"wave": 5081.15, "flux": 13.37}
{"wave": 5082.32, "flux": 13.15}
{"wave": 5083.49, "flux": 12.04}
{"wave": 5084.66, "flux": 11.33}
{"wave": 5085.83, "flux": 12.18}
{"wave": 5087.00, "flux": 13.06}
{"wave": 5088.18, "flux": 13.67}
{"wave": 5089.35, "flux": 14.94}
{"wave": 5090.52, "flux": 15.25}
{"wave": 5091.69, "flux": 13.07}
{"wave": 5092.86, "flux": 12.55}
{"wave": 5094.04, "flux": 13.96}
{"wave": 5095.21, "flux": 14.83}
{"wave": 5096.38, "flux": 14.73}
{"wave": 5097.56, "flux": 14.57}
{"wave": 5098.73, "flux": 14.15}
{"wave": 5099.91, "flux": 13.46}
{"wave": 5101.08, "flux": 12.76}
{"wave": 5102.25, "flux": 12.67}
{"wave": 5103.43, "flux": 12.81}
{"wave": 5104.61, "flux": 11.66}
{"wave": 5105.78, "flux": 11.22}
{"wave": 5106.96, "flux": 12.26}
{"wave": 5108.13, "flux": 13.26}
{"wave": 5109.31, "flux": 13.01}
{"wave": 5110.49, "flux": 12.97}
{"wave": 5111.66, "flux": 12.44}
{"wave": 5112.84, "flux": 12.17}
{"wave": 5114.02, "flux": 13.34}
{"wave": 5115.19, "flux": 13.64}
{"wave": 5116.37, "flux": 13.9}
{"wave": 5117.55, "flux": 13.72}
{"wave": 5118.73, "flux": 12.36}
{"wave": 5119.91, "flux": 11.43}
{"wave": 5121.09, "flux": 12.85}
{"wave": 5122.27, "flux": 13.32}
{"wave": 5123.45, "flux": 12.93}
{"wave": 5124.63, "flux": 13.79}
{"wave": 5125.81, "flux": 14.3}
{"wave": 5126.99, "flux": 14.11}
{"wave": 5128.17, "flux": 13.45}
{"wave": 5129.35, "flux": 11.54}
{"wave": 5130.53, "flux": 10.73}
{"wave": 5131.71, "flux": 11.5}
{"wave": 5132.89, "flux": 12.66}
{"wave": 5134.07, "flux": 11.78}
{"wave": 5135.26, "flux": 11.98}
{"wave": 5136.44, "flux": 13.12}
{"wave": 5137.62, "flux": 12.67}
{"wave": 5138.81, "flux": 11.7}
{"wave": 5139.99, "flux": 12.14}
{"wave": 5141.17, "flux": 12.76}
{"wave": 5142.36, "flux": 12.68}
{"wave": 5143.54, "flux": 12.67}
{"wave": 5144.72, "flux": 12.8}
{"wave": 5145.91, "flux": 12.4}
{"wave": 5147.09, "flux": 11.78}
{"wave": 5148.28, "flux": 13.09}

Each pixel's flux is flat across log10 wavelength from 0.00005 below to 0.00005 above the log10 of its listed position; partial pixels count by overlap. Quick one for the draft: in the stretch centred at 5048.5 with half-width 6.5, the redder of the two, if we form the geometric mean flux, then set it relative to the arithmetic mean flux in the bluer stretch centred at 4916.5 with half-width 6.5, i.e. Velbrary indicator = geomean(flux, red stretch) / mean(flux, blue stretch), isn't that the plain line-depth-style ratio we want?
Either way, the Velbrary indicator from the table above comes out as 0.80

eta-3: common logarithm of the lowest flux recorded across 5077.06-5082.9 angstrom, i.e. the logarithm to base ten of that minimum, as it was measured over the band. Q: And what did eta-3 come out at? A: 1.10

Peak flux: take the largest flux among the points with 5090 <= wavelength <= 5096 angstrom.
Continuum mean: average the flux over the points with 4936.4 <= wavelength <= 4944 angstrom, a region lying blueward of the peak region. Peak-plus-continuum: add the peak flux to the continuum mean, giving 28.8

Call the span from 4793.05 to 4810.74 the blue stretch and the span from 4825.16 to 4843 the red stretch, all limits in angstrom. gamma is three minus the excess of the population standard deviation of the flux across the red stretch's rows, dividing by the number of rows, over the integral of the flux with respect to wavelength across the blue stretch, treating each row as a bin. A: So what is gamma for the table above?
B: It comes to 240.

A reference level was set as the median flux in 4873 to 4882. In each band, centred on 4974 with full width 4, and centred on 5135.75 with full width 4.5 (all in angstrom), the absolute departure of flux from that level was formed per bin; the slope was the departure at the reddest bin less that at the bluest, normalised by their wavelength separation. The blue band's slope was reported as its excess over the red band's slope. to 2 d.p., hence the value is 0.34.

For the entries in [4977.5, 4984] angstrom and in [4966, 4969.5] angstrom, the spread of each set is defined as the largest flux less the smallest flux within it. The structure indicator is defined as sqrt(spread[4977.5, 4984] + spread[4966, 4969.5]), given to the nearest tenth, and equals 1.5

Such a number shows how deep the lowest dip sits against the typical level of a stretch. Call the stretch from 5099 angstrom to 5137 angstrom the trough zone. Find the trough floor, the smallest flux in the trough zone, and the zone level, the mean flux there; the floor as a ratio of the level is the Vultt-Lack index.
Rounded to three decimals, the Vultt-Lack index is 0.843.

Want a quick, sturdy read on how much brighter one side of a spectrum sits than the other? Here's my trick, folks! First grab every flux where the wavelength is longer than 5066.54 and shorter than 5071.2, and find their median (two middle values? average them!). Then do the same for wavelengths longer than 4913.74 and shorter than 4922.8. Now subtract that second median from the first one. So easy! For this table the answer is -2.25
